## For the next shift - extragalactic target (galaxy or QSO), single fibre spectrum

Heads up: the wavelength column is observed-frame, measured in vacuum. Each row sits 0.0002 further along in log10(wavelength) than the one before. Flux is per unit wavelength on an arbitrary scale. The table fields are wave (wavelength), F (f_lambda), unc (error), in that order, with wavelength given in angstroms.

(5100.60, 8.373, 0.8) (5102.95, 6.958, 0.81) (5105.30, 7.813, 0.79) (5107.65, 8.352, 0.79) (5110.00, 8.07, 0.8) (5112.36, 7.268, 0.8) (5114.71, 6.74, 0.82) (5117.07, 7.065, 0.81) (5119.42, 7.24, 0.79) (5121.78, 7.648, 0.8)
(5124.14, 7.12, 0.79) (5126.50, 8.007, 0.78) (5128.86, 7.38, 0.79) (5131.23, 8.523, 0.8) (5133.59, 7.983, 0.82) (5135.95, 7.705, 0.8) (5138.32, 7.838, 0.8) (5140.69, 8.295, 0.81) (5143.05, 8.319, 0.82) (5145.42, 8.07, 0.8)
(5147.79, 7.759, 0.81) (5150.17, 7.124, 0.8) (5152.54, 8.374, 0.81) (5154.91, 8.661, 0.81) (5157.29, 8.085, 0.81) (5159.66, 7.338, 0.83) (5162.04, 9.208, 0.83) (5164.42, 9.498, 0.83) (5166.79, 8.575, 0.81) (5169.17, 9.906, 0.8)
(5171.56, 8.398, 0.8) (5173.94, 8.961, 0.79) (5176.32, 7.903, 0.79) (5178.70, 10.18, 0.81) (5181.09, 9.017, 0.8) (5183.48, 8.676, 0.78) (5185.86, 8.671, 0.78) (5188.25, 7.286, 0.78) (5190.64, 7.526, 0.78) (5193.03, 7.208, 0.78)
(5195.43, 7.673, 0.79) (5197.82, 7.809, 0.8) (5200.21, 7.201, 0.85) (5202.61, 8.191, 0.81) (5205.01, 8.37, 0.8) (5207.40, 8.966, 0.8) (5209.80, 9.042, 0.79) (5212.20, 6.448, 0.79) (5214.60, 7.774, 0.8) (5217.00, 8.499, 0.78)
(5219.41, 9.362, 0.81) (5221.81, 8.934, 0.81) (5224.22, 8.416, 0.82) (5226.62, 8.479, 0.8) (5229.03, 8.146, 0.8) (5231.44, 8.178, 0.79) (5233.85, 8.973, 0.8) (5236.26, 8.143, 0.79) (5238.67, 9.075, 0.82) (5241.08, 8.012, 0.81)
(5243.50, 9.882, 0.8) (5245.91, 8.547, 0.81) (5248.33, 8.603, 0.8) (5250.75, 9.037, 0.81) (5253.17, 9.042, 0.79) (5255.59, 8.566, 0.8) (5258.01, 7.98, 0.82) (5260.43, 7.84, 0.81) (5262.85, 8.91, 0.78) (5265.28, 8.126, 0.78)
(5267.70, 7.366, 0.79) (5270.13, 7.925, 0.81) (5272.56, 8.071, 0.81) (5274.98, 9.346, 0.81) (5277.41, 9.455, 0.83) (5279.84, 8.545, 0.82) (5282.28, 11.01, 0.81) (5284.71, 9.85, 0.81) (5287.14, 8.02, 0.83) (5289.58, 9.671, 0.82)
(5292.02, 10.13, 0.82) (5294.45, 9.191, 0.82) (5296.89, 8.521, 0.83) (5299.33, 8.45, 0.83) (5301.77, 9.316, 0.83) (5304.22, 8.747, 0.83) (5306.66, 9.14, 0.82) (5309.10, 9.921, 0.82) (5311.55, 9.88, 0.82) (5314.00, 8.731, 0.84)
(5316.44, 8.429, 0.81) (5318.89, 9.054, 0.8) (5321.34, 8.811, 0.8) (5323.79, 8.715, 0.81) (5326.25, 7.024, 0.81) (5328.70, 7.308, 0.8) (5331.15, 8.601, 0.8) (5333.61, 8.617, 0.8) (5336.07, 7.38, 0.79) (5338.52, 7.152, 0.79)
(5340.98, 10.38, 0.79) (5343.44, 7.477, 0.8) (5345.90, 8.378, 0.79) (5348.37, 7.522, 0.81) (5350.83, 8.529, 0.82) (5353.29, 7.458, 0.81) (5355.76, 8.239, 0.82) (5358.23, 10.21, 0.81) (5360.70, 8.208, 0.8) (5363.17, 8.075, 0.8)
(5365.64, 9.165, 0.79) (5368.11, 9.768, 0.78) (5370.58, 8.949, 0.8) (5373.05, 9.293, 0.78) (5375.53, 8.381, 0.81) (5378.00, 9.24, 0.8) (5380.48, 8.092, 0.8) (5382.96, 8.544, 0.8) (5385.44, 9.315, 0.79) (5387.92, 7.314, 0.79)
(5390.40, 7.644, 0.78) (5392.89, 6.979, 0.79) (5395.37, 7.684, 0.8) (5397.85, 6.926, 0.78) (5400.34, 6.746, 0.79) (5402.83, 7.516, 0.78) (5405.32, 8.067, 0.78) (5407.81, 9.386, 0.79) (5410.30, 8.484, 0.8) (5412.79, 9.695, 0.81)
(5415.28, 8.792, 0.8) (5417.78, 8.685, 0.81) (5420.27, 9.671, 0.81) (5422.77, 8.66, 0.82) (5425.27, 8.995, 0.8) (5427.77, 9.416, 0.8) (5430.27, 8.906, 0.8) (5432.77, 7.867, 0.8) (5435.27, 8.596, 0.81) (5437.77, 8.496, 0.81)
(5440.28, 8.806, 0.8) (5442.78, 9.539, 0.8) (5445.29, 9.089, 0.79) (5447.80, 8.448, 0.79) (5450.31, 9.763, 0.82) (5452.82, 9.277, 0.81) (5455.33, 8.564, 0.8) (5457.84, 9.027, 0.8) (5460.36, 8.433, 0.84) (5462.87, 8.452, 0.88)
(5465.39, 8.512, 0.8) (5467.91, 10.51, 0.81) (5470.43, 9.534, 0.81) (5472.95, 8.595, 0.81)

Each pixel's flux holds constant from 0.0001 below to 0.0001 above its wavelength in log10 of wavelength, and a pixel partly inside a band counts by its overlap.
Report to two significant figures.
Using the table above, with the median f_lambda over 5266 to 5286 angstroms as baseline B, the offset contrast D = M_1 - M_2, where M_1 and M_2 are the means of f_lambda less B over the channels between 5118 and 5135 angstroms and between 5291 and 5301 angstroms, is -1.4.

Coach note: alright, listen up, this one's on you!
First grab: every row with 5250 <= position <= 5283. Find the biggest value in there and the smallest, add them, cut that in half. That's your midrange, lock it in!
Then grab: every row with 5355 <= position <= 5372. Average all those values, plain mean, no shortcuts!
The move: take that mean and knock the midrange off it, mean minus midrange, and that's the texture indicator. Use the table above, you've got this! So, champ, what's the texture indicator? -0.2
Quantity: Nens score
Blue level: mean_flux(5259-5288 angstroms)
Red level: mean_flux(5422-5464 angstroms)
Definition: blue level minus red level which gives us -0.14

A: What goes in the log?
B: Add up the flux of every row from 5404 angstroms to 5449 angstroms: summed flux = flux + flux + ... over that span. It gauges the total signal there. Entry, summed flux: 160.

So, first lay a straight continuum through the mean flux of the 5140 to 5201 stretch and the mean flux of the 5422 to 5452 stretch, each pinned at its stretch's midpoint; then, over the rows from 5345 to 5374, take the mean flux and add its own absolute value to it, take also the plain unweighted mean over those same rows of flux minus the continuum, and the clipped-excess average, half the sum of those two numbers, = 8.6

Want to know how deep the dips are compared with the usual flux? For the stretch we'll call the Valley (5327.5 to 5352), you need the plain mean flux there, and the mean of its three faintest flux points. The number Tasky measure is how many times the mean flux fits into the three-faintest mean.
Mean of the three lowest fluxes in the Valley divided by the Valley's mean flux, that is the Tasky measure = 0.89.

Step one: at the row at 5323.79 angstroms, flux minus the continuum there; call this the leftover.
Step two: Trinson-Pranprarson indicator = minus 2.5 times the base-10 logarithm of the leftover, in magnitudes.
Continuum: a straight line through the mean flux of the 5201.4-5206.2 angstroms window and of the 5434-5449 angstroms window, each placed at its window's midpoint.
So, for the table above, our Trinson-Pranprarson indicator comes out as 2.0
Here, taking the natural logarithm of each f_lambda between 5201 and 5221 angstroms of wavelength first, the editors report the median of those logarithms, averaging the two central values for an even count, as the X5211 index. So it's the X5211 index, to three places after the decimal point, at 2.132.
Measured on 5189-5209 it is 2.046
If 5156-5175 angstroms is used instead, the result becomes 2.171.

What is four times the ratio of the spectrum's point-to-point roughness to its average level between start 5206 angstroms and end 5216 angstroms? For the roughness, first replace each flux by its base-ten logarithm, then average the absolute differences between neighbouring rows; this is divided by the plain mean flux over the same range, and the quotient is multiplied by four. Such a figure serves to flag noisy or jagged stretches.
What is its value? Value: 0.038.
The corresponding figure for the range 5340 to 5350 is 0.038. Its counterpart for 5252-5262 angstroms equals 0.010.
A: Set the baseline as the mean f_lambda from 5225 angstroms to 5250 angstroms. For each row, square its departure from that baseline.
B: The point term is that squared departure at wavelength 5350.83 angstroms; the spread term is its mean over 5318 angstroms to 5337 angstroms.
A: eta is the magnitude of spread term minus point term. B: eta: 0.74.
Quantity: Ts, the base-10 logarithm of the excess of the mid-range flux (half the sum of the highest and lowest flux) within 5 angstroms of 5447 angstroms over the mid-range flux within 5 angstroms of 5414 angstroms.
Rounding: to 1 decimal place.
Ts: -1.8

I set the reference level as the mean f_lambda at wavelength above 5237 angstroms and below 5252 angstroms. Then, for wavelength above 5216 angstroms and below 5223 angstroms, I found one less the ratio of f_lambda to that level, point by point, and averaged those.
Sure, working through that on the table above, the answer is -0.01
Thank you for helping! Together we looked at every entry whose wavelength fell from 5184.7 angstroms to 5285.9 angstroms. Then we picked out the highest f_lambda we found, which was 11.01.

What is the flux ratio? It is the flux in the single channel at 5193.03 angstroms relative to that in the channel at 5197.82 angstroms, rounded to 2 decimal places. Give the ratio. 0.92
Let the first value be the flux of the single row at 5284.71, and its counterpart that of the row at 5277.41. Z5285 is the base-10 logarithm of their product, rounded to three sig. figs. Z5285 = 1.97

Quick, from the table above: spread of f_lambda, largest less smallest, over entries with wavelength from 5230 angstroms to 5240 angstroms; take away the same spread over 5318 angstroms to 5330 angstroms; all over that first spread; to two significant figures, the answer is -1.2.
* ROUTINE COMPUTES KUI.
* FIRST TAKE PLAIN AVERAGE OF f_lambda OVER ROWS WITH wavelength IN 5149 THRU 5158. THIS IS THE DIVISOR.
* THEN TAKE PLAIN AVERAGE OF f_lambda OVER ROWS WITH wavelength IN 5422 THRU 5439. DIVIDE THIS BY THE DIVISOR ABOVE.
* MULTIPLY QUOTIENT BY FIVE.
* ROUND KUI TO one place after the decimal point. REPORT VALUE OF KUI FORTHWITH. 5.4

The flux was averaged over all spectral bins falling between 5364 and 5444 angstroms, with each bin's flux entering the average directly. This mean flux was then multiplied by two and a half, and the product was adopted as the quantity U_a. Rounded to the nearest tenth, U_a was 21.4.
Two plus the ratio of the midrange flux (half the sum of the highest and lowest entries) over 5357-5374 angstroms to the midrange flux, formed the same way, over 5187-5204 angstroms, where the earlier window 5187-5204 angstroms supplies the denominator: 3.19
